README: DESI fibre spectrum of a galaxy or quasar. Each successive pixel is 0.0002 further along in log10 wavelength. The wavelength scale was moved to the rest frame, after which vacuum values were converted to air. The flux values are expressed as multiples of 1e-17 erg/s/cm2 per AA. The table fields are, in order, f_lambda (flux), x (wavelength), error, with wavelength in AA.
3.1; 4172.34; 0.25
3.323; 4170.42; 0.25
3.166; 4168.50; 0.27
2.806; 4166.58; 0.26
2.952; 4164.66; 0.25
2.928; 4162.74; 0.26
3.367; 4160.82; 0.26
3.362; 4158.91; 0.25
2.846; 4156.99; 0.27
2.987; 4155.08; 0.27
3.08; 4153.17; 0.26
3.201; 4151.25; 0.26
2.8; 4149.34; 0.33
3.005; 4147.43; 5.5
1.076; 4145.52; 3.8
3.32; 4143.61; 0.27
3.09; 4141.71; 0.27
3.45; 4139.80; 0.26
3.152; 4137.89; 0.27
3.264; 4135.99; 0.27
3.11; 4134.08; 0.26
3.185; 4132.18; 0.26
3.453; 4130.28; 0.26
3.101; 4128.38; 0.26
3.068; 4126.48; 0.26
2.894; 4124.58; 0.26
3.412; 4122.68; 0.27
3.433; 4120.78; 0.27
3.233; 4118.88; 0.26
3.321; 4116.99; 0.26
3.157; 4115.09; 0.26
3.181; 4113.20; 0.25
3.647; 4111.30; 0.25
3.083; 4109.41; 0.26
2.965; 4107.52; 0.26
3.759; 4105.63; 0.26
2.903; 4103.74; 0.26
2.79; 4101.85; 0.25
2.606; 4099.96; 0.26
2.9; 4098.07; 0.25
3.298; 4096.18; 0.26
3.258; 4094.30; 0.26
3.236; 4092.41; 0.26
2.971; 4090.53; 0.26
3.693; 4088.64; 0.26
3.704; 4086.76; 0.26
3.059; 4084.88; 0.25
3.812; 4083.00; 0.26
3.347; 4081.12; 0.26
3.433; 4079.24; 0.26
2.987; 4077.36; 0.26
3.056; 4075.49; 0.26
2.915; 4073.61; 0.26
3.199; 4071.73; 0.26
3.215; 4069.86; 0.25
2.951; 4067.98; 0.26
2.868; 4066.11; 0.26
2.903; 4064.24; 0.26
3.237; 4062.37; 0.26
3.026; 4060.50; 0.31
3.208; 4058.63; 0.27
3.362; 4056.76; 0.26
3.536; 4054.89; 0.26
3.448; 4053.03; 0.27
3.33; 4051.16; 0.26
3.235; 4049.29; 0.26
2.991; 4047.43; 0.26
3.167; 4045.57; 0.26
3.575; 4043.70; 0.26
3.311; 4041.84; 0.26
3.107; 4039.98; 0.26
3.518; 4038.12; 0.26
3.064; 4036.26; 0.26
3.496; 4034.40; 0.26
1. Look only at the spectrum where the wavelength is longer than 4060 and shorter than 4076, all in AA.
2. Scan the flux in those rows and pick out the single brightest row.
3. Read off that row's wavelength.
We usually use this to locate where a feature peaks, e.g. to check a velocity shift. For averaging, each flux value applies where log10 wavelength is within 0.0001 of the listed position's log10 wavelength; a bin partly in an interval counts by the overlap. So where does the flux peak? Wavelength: 4062.37 AA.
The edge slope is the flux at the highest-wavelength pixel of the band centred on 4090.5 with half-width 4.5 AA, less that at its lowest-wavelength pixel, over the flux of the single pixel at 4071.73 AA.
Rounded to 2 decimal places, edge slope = -0.14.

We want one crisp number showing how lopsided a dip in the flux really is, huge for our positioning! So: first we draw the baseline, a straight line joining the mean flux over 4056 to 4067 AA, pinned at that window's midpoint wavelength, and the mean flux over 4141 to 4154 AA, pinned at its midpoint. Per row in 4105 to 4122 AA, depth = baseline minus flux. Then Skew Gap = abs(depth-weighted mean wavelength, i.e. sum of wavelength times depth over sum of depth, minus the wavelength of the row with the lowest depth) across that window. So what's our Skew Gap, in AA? 7.5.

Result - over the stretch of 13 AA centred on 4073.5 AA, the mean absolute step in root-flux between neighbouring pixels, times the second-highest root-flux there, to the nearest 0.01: 0.10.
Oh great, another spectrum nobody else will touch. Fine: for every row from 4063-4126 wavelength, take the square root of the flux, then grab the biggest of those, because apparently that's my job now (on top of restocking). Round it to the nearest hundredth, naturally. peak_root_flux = 1.95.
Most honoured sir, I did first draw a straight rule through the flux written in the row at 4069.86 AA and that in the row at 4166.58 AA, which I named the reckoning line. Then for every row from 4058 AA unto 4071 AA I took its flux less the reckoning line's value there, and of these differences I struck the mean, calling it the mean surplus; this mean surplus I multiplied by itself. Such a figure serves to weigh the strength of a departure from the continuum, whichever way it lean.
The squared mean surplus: 0.033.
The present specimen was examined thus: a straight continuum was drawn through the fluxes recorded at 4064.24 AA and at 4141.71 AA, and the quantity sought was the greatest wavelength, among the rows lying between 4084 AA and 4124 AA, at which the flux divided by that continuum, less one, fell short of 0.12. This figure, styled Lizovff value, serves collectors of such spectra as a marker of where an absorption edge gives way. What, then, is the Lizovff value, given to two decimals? 4118.88 AA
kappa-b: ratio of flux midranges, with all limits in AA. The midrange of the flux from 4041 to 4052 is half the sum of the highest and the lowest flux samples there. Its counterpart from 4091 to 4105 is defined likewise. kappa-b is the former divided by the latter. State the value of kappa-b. 1.11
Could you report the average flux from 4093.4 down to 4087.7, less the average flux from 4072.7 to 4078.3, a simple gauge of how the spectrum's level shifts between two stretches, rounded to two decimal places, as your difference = 0.31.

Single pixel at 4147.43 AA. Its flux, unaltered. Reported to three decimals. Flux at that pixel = 3.005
